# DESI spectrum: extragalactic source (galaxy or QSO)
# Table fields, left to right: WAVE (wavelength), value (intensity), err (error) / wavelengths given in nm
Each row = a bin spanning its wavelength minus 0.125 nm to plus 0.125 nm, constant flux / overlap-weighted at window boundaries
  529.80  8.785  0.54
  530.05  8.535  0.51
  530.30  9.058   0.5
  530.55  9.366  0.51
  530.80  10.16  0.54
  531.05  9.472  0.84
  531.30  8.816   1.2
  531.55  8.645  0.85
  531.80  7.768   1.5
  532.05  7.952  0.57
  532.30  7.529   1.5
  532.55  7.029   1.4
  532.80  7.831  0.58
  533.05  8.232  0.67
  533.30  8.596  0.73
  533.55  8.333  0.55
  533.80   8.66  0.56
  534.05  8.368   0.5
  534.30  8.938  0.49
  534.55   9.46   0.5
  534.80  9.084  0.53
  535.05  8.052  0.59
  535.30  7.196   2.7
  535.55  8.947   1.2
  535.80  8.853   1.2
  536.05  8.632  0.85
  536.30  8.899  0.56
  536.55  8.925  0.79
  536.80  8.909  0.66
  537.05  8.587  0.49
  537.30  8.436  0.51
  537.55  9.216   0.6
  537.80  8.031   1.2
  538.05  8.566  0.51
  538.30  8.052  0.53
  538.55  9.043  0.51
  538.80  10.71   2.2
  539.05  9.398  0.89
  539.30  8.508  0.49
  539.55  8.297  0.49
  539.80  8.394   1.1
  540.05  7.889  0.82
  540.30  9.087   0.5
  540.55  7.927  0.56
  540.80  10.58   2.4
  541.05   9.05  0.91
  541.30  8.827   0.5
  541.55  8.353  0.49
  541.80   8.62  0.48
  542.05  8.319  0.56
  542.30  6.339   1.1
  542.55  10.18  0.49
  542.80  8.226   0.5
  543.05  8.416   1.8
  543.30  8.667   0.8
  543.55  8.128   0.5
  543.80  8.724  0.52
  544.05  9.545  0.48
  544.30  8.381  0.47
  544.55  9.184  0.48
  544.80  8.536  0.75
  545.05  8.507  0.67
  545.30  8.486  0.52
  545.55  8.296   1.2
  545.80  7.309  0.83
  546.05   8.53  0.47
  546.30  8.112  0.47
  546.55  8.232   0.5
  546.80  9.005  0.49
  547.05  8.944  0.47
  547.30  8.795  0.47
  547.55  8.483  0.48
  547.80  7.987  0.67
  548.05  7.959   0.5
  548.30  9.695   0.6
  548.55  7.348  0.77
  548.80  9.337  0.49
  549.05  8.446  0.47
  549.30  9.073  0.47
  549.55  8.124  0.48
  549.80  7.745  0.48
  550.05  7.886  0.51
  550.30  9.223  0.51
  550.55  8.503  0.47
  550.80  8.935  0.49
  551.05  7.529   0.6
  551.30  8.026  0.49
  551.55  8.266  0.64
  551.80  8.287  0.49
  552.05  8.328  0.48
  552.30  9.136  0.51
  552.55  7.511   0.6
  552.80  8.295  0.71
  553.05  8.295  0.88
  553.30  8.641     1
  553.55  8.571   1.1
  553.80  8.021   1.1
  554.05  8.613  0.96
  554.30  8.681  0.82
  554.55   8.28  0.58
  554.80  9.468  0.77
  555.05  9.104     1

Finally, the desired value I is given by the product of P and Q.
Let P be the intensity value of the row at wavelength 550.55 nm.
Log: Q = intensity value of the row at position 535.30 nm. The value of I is 61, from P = 8.503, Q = 7.196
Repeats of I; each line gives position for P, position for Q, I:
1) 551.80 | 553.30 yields 72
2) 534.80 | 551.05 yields 68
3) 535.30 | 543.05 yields 61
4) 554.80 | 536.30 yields 84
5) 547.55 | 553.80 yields 68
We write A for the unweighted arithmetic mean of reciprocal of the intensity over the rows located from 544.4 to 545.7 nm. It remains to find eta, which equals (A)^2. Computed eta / 0.0135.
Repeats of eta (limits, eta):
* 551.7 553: 0.0146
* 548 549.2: 0.0139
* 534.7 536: 0.0143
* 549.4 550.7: 0.0146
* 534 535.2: 0.0131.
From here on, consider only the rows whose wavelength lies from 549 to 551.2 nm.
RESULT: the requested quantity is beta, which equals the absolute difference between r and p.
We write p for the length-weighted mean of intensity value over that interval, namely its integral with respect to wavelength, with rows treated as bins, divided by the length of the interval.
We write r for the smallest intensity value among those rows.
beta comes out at 0.8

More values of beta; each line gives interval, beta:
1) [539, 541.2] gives 0.9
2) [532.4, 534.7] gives 1.4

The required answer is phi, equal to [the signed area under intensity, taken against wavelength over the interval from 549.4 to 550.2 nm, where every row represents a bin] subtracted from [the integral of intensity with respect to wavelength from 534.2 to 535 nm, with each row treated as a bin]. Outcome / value 0.9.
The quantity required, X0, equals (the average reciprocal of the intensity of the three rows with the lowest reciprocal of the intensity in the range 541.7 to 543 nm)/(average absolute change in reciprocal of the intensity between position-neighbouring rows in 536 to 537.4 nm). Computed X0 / 54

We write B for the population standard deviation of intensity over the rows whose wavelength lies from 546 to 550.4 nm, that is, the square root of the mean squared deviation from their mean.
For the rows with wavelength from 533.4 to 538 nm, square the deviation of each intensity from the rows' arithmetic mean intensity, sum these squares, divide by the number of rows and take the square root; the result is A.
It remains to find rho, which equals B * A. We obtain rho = 0.31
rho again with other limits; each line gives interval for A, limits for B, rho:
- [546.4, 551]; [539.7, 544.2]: 0.55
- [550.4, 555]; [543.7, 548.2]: 0.24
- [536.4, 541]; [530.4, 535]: 0.60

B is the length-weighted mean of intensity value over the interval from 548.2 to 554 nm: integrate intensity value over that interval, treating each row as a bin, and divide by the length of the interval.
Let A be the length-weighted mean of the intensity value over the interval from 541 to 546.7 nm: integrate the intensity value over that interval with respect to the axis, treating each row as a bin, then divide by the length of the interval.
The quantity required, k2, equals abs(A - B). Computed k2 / 0.07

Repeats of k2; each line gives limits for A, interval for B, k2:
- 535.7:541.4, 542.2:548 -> 0.34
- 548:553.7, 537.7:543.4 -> 0.27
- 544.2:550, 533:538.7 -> 0.17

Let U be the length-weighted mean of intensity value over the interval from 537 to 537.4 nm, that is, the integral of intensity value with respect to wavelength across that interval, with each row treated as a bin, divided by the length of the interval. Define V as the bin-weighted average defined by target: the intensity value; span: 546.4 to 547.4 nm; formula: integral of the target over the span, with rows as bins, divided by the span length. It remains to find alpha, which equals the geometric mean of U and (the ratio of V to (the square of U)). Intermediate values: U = 8.50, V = 8.73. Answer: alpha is 1.01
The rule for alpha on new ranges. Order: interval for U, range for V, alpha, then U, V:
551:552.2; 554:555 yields 1.04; 8.14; 8.80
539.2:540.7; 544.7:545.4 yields 1.01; 8.38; 8.51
